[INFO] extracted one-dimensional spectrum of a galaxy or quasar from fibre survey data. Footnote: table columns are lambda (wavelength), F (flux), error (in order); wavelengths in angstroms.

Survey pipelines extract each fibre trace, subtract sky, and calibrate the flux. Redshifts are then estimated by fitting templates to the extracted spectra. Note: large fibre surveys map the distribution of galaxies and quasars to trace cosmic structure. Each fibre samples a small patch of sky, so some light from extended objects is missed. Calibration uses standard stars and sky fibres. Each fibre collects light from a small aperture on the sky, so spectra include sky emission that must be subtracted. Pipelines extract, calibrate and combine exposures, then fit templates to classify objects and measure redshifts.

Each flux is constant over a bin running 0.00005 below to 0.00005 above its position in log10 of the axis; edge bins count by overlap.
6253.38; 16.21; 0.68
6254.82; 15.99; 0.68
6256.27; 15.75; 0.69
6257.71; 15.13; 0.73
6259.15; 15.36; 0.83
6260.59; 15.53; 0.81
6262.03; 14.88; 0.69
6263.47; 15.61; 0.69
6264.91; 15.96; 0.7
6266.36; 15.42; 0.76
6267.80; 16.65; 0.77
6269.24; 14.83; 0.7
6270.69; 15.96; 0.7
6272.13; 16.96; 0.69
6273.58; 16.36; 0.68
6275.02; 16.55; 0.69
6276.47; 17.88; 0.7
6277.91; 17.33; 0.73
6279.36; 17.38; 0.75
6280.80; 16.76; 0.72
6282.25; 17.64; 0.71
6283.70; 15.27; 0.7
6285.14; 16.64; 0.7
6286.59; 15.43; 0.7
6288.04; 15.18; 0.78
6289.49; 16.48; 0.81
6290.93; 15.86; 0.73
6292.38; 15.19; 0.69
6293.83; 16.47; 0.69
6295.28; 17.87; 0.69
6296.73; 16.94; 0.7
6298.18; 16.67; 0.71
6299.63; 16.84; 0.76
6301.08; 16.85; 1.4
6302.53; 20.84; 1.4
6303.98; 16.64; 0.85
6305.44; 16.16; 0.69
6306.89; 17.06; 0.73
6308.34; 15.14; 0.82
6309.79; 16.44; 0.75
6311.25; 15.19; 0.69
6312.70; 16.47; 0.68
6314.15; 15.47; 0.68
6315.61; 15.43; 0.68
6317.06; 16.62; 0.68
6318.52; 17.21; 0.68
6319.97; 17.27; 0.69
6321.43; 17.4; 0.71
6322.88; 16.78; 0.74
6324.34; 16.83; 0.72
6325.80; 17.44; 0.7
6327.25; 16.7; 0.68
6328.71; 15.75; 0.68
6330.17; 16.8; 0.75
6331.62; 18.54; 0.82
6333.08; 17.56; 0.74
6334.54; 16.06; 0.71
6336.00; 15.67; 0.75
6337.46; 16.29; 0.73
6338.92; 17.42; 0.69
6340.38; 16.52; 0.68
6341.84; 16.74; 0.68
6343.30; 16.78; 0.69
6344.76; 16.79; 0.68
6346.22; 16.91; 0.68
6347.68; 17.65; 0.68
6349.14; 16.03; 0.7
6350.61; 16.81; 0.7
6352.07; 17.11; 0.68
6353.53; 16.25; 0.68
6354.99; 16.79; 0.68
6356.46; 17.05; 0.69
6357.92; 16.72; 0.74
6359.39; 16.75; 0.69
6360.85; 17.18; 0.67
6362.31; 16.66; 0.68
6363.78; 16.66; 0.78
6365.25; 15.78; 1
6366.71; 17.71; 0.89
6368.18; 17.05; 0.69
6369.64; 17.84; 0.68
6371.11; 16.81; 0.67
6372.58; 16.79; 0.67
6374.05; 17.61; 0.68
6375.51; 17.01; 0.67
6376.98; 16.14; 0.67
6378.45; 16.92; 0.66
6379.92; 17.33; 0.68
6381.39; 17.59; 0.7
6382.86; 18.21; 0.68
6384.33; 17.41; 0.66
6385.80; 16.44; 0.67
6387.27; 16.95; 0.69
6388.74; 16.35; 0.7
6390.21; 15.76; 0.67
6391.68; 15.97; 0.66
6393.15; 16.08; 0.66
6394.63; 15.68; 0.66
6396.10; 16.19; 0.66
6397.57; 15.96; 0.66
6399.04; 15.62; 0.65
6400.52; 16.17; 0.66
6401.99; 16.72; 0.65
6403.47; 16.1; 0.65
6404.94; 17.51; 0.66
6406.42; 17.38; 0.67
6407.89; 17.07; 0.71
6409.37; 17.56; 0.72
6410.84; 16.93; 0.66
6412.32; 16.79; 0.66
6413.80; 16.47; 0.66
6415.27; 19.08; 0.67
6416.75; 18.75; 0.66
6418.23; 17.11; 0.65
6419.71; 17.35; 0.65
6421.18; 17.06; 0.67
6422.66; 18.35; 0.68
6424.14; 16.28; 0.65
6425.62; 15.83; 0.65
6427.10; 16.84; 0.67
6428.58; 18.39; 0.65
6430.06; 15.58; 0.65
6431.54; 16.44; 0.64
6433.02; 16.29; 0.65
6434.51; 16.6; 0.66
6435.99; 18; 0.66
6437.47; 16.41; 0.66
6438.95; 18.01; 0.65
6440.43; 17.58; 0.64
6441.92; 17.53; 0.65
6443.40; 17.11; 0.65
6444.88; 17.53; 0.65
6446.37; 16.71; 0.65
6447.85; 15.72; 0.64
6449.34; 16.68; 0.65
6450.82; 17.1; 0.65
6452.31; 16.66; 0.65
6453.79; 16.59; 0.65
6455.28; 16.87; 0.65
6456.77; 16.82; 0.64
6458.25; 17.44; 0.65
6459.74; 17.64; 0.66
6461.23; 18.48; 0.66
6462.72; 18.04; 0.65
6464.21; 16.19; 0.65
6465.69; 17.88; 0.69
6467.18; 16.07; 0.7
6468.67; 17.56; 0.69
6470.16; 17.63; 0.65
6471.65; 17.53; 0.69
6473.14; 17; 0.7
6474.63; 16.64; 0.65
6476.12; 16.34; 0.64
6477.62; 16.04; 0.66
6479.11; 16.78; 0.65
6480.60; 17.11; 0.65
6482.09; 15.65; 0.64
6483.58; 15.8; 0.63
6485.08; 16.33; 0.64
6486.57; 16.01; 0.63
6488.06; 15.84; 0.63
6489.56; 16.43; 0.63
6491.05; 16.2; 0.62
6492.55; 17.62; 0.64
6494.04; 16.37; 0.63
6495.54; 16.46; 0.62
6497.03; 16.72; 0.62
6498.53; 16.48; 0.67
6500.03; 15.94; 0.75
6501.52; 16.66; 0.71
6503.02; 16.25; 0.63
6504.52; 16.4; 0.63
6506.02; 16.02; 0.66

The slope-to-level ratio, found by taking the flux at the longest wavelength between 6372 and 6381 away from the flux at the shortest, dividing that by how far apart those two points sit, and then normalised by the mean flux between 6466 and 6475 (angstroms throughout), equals 0.0043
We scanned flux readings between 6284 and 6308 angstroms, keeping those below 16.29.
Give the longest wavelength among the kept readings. 6305.44 angstroms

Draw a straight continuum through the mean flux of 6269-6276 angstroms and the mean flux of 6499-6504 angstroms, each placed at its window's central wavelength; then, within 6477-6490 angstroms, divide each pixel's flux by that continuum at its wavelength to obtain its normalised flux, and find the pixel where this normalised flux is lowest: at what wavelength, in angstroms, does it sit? 6482.09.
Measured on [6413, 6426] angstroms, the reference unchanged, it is 6425.62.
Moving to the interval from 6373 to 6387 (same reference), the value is 6376.98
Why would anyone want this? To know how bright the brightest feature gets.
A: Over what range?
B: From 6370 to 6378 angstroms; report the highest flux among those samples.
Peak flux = 17.61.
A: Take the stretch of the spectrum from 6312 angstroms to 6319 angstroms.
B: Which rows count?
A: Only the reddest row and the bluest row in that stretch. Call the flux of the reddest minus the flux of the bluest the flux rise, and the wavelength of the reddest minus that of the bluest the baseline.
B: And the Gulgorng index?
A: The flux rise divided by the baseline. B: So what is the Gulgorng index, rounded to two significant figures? 0.13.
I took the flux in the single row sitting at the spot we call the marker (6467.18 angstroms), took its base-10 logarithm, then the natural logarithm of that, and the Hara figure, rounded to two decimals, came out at 0.19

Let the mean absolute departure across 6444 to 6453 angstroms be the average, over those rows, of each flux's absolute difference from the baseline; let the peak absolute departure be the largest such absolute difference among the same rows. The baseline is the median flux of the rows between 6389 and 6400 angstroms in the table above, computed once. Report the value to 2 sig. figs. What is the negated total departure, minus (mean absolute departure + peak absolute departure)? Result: -2.4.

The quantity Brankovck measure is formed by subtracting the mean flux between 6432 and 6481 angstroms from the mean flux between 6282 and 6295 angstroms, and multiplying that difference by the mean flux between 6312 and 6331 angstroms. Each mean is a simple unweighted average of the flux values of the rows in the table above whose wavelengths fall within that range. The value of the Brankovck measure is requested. -17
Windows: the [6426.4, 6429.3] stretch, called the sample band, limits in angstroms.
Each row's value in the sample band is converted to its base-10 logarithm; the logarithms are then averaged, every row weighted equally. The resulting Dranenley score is 1.25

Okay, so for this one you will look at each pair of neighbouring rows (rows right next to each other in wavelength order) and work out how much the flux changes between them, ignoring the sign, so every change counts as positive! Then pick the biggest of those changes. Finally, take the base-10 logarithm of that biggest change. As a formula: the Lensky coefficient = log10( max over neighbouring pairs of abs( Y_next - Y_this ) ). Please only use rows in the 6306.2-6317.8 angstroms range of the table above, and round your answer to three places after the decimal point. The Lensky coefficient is 0.283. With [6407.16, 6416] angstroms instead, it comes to 0.417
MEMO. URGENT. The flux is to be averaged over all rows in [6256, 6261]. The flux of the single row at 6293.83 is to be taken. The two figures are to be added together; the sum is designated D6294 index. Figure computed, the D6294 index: 31.9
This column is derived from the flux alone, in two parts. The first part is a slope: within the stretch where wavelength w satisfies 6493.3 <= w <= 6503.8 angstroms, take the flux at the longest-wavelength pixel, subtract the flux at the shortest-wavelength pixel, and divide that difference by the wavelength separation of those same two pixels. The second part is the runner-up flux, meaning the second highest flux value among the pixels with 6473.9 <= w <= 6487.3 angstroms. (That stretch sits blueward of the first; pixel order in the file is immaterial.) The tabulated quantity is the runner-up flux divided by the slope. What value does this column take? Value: -1256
